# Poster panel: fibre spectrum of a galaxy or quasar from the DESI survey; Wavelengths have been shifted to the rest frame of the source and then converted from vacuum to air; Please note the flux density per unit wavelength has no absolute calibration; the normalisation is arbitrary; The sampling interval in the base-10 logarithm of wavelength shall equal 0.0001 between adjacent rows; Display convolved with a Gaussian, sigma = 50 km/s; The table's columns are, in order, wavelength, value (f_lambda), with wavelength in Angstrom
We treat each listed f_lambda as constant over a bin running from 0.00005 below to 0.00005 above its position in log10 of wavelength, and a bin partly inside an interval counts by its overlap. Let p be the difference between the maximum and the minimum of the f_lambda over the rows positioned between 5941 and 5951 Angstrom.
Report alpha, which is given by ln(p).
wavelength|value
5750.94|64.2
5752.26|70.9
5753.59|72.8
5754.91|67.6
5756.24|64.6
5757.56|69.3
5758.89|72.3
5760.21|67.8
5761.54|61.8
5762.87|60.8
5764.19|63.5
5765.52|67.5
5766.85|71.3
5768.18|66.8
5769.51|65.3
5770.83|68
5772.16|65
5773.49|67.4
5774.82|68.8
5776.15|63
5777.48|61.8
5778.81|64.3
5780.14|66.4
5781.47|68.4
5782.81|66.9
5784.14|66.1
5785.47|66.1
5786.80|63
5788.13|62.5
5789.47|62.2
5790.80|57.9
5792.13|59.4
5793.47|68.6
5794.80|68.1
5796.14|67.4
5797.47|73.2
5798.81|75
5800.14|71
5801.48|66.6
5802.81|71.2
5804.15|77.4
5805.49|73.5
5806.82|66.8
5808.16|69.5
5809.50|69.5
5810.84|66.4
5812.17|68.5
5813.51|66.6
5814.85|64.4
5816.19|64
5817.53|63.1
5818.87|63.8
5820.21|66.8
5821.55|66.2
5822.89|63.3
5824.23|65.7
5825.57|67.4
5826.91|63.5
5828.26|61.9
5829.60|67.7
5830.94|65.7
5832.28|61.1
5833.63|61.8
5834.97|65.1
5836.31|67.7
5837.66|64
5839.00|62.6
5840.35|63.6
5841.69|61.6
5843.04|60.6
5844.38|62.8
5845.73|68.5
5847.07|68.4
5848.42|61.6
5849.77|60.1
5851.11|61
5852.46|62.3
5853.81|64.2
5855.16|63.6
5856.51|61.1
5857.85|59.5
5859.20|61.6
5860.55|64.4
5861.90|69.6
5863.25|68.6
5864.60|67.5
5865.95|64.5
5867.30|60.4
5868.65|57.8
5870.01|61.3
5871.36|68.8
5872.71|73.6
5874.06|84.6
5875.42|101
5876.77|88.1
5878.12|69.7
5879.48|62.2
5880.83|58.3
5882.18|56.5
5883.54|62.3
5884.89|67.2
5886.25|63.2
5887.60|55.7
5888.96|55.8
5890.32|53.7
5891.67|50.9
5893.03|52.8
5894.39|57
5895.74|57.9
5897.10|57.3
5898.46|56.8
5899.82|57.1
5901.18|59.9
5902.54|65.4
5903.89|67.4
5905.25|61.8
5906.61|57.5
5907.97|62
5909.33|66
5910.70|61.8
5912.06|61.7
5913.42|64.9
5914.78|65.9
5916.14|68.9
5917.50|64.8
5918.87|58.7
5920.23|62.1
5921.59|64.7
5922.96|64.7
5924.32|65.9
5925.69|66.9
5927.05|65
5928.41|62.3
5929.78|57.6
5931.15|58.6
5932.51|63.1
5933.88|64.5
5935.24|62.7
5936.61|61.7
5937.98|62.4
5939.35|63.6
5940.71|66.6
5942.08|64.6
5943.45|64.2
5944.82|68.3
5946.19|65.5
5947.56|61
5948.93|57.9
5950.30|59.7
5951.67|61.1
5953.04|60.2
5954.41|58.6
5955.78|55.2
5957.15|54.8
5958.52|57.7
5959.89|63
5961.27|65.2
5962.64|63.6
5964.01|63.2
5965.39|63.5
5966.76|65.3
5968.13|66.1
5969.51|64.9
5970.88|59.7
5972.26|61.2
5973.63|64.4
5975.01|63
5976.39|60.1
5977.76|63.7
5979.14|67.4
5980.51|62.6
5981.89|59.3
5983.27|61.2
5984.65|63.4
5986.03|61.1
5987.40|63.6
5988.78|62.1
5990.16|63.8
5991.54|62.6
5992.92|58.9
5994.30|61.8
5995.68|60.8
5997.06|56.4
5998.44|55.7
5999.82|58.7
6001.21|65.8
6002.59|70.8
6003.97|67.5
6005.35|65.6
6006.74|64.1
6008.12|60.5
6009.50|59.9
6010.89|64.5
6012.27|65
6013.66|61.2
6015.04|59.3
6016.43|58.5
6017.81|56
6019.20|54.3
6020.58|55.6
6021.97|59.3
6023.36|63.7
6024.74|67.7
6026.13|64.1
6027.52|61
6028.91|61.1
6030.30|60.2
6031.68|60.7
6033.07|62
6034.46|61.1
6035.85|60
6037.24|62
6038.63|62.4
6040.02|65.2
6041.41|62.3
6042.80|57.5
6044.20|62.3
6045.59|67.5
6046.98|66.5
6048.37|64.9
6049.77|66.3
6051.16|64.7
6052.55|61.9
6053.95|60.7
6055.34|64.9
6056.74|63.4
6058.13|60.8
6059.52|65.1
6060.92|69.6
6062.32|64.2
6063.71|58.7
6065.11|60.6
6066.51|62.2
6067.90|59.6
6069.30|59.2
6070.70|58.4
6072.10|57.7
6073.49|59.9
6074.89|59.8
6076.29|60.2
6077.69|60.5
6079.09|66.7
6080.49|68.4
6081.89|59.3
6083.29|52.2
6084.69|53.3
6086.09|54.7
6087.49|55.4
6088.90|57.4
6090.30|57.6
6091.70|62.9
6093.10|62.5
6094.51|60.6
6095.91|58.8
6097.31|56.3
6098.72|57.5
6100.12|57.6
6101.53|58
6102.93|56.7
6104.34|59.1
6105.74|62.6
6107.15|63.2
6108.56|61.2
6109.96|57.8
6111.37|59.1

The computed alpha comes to 2.3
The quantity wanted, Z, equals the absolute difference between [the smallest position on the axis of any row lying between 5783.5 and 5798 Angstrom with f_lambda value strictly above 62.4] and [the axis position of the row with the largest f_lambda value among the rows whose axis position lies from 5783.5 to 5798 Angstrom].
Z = 13.3 Angstrom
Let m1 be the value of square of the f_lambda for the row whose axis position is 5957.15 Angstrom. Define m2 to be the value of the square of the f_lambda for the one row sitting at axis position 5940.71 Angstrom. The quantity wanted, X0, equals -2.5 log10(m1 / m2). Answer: 0.4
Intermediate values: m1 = 3003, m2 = 4436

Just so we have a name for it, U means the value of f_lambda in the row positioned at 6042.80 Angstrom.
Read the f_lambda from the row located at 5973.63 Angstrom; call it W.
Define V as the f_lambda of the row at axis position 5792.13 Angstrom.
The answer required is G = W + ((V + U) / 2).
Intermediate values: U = 57.5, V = 59.4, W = 64.4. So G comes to 123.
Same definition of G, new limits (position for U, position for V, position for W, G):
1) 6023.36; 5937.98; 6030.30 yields 123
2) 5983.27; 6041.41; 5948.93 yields 120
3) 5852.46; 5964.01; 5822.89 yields 126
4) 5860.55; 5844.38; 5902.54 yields 129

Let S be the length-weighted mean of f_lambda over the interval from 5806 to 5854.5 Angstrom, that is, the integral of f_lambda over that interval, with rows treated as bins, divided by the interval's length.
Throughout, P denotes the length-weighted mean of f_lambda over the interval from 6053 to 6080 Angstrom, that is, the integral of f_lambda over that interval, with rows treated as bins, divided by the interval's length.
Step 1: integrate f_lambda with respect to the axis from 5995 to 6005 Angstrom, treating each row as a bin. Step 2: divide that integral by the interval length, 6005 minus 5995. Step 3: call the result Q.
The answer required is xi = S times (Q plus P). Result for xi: 8029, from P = 61.7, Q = 62.4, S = 65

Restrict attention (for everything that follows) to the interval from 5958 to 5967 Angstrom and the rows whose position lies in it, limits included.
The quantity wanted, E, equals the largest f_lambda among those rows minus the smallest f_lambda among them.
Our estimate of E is 7.6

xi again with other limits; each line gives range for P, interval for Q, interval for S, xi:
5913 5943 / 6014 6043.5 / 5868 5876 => 9221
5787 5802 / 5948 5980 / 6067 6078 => 7619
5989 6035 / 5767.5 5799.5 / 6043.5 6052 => 8321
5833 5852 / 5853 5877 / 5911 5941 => 8380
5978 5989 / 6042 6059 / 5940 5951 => 8006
